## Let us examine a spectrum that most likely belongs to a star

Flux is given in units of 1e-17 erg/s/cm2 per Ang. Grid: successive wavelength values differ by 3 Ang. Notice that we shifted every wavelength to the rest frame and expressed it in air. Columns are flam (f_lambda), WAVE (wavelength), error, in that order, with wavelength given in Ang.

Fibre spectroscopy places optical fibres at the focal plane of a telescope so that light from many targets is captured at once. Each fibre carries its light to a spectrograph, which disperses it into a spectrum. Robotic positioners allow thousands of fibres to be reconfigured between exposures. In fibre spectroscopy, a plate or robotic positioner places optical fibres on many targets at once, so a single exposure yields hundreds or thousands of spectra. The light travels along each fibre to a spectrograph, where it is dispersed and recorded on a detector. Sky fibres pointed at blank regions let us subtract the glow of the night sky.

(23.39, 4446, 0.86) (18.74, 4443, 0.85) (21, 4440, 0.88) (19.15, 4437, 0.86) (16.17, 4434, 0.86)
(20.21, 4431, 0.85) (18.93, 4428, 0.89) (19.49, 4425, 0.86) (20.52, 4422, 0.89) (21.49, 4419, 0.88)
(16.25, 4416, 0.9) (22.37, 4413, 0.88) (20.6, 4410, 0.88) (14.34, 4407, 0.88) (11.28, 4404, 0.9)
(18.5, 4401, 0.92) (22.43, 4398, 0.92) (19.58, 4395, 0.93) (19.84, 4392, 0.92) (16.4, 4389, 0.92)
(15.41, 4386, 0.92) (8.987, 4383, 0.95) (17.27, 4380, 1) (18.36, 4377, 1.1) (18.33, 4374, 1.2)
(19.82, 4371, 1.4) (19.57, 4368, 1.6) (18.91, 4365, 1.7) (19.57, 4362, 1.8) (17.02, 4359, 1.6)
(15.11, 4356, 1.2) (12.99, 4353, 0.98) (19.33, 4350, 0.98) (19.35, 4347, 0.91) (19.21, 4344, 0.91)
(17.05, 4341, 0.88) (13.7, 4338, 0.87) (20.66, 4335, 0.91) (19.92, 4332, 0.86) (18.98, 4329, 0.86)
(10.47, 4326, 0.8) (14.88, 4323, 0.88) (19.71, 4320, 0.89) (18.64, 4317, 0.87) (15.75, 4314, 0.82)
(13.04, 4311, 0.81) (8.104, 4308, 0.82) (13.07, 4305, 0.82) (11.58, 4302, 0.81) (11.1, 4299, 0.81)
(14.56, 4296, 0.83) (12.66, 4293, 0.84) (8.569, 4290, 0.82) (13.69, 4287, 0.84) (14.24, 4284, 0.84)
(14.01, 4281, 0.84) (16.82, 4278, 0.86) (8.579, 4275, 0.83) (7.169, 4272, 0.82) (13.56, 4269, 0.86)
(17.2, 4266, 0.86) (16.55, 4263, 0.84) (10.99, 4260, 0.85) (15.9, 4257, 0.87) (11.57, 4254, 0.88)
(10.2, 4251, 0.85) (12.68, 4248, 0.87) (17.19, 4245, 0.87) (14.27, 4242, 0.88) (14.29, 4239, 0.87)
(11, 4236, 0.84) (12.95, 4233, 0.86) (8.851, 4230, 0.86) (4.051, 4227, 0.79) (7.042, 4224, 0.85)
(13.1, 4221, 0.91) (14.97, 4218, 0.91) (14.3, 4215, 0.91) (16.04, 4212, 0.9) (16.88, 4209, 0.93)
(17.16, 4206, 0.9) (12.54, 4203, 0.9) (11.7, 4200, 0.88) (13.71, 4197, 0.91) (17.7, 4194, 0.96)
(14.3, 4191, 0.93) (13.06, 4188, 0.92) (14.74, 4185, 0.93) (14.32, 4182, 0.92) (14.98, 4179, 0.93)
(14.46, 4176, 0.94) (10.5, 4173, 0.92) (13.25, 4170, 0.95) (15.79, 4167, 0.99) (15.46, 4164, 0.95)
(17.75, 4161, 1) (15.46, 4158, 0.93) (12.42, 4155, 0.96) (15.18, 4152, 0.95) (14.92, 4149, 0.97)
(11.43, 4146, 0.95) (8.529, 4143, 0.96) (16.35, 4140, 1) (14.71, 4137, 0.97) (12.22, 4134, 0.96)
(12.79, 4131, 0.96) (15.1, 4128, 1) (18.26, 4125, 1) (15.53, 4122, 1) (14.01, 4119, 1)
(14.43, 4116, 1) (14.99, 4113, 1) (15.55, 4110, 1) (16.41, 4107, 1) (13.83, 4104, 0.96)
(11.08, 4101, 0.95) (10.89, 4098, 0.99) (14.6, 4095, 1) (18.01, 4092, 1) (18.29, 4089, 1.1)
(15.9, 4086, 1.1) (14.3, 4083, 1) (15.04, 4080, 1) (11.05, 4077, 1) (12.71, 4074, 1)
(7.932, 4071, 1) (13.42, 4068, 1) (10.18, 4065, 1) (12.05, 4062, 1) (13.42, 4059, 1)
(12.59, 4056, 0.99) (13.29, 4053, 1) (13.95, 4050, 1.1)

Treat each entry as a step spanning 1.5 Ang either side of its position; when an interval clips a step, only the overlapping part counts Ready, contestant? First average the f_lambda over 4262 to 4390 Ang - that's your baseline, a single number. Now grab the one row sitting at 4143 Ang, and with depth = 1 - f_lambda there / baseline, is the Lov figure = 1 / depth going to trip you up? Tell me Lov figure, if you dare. 2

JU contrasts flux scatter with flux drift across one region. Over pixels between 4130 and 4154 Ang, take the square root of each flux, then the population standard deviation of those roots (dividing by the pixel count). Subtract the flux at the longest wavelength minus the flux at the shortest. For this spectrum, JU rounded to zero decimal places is -2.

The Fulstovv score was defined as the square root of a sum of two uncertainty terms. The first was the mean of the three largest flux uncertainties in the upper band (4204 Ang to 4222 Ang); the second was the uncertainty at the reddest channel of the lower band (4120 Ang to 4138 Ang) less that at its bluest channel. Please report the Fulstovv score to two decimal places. 0.94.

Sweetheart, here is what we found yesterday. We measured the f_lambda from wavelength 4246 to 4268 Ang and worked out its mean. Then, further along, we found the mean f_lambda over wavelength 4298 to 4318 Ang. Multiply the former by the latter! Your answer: 177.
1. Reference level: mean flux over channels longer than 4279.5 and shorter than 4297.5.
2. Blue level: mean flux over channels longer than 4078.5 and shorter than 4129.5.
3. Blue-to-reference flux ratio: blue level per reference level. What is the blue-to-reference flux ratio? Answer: 1.2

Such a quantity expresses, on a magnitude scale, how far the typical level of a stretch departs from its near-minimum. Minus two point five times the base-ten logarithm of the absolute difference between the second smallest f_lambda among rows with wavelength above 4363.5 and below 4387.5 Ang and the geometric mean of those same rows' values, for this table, -0.2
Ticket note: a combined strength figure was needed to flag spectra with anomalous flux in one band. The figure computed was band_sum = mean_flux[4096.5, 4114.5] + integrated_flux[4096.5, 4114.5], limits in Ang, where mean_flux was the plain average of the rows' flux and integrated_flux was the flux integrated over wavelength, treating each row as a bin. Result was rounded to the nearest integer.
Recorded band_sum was 262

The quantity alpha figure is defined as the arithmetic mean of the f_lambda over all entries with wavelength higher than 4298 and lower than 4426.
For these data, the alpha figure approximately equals 17.0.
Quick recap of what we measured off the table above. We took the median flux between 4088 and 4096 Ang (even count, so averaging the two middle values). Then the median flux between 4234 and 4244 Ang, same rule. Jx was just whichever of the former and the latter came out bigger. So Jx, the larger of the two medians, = 18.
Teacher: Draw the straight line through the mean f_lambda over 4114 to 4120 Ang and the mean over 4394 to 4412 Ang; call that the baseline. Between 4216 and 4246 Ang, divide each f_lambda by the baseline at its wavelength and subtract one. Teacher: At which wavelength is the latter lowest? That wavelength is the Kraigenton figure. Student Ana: 4227 Ang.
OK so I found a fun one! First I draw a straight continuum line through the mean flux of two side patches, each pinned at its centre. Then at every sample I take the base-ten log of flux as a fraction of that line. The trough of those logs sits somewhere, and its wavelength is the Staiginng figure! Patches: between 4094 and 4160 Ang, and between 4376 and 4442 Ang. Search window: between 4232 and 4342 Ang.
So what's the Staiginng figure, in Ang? 4272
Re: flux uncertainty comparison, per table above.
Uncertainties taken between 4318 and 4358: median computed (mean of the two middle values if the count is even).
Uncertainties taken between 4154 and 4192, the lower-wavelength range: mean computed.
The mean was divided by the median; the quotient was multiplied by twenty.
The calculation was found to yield 21.2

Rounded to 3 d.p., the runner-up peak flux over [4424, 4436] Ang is 19.490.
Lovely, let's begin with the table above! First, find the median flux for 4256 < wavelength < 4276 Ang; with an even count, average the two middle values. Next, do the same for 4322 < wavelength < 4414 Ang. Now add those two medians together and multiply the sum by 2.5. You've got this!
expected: 80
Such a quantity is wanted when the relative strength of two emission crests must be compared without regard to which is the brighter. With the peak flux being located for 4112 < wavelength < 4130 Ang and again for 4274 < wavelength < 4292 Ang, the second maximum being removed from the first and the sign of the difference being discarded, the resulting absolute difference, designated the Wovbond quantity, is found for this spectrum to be 1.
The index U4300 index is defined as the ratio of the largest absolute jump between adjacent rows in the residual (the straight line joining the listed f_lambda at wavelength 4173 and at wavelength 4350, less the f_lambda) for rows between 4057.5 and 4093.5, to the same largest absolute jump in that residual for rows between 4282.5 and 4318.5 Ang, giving 1.07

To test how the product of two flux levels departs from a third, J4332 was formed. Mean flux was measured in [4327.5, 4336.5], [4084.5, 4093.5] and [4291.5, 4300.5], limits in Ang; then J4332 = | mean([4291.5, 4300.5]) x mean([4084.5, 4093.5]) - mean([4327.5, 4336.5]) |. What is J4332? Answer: 202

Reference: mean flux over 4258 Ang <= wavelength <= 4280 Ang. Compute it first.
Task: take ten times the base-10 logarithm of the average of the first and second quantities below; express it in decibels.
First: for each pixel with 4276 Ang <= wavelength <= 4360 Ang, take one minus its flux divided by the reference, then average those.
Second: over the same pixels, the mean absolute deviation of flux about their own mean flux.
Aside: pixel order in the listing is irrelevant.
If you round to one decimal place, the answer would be 1.4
